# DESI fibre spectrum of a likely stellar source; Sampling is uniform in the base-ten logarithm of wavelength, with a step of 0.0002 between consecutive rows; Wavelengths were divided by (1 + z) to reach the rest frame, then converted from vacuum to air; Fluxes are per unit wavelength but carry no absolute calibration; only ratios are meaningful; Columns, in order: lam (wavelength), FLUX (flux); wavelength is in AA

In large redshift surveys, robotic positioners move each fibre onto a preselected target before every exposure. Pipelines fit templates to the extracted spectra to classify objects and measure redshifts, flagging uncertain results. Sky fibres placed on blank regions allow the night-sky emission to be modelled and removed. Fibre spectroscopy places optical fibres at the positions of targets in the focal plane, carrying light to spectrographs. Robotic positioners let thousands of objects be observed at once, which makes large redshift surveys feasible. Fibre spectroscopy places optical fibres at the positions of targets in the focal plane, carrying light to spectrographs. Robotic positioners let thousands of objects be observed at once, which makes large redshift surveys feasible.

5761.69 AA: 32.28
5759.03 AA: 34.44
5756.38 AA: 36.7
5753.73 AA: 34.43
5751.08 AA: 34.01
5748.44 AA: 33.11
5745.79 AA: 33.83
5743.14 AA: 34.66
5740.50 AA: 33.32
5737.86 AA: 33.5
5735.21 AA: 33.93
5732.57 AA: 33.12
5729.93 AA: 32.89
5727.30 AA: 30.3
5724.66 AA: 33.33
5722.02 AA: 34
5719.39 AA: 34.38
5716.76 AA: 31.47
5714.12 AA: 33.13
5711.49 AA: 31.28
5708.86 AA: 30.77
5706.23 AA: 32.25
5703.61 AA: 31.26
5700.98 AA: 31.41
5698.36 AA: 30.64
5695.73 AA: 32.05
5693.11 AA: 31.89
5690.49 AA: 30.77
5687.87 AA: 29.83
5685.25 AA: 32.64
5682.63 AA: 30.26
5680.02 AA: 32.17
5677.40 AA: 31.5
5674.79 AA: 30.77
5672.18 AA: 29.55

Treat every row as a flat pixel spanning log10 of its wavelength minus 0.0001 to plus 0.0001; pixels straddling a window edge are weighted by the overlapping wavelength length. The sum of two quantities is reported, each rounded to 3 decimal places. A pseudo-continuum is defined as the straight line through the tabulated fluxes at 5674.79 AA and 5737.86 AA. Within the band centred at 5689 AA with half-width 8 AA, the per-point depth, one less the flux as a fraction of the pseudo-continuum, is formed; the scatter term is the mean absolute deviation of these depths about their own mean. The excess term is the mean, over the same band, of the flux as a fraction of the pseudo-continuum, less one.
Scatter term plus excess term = 0.023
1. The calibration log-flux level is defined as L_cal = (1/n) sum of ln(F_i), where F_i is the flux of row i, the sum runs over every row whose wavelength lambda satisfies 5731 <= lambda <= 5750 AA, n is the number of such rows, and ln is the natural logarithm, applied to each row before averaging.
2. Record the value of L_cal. 3.52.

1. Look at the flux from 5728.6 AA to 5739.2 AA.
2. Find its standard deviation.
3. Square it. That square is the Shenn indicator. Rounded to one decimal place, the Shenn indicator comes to 0.2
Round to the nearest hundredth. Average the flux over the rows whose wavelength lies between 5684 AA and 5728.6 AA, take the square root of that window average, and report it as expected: 5.64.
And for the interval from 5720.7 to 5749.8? 5.77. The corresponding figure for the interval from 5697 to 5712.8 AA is 5.59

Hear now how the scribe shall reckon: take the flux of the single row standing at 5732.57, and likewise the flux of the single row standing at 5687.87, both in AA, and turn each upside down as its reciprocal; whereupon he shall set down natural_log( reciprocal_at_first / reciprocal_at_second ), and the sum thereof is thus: -0.10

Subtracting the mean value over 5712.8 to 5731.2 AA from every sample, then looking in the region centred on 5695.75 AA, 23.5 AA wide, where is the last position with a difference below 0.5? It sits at 5706.23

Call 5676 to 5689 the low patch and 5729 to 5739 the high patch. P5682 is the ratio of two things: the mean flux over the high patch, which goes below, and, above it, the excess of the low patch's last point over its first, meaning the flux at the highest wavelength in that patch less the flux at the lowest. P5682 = -0.05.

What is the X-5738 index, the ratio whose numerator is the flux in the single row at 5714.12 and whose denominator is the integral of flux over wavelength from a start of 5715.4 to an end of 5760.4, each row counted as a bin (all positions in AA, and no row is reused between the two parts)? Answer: 0.0219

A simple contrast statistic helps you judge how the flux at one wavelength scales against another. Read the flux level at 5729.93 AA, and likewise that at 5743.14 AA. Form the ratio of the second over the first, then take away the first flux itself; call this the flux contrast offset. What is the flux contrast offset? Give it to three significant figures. -31.8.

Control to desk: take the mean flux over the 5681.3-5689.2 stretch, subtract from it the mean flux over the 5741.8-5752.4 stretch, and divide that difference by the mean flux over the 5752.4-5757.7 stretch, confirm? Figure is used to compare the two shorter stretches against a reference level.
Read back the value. -0.08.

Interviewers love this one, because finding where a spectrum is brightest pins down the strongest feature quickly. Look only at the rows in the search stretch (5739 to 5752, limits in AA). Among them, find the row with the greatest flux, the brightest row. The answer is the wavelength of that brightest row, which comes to 5743.14 AA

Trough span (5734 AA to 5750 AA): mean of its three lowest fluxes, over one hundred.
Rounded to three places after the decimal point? 0.333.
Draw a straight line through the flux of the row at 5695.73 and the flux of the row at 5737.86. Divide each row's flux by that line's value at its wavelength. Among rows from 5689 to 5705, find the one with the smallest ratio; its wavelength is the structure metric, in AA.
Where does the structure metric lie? 5698.36 AA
